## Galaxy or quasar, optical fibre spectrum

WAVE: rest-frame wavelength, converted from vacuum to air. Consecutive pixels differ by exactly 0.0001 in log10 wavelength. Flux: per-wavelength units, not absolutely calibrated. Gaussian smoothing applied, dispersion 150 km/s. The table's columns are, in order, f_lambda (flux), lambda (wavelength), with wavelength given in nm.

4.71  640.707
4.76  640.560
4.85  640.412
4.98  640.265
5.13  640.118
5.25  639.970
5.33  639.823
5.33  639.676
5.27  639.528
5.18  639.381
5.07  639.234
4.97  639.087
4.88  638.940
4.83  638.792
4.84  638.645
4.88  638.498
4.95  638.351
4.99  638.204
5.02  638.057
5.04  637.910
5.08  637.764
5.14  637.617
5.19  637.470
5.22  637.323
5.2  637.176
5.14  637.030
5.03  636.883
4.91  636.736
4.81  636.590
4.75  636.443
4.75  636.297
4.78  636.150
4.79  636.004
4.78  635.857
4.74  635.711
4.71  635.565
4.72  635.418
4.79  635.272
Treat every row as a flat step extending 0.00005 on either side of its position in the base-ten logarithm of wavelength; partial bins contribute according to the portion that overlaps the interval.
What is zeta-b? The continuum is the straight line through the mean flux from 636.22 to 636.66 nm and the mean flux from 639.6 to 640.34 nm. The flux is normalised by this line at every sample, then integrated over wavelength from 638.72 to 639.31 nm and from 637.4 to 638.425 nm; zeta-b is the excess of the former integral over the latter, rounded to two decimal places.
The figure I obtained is -0.48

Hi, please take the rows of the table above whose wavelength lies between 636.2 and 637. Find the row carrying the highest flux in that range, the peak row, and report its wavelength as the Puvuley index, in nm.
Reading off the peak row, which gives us 636.883 nm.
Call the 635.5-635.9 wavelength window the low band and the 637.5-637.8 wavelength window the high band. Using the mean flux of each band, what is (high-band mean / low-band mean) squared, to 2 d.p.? 1.16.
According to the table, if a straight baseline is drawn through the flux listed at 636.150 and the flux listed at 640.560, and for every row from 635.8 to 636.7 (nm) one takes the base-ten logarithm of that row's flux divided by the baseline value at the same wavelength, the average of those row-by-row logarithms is 0.000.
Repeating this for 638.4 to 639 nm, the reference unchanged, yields 0.008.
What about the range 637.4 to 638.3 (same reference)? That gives 0.027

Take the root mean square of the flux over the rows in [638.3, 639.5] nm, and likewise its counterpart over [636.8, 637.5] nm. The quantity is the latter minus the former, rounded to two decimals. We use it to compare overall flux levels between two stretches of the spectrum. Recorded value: 0.21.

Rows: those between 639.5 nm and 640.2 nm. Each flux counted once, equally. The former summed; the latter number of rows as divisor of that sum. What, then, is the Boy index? 5.26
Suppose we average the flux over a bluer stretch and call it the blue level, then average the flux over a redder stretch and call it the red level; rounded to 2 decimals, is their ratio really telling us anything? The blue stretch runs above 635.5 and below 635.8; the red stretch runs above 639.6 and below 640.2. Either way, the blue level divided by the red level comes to 0.90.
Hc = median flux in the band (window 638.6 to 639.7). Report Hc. 5.02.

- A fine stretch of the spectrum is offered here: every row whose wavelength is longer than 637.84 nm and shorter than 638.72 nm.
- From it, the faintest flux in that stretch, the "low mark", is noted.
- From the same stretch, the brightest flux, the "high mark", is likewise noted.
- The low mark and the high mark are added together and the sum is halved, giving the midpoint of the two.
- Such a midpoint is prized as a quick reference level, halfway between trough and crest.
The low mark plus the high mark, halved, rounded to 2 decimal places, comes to 4.94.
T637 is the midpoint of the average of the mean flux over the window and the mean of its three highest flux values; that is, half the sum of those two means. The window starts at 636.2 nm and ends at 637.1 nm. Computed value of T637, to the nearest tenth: 5.0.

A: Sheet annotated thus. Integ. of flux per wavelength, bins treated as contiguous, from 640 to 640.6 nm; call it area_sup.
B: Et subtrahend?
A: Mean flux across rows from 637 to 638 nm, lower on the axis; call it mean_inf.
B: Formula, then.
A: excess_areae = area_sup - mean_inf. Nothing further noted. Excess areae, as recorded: -2.2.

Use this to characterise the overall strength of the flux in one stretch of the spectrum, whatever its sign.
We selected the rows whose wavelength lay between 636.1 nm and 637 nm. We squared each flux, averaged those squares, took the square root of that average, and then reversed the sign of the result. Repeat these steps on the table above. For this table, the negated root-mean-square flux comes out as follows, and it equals -4.84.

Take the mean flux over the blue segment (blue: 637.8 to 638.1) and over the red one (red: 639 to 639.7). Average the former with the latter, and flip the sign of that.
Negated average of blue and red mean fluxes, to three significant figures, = -5.10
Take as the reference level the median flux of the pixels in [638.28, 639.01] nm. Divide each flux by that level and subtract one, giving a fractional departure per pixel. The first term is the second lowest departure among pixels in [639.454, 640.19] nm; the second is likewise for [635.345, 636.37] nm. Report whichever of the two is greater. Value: 0.076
